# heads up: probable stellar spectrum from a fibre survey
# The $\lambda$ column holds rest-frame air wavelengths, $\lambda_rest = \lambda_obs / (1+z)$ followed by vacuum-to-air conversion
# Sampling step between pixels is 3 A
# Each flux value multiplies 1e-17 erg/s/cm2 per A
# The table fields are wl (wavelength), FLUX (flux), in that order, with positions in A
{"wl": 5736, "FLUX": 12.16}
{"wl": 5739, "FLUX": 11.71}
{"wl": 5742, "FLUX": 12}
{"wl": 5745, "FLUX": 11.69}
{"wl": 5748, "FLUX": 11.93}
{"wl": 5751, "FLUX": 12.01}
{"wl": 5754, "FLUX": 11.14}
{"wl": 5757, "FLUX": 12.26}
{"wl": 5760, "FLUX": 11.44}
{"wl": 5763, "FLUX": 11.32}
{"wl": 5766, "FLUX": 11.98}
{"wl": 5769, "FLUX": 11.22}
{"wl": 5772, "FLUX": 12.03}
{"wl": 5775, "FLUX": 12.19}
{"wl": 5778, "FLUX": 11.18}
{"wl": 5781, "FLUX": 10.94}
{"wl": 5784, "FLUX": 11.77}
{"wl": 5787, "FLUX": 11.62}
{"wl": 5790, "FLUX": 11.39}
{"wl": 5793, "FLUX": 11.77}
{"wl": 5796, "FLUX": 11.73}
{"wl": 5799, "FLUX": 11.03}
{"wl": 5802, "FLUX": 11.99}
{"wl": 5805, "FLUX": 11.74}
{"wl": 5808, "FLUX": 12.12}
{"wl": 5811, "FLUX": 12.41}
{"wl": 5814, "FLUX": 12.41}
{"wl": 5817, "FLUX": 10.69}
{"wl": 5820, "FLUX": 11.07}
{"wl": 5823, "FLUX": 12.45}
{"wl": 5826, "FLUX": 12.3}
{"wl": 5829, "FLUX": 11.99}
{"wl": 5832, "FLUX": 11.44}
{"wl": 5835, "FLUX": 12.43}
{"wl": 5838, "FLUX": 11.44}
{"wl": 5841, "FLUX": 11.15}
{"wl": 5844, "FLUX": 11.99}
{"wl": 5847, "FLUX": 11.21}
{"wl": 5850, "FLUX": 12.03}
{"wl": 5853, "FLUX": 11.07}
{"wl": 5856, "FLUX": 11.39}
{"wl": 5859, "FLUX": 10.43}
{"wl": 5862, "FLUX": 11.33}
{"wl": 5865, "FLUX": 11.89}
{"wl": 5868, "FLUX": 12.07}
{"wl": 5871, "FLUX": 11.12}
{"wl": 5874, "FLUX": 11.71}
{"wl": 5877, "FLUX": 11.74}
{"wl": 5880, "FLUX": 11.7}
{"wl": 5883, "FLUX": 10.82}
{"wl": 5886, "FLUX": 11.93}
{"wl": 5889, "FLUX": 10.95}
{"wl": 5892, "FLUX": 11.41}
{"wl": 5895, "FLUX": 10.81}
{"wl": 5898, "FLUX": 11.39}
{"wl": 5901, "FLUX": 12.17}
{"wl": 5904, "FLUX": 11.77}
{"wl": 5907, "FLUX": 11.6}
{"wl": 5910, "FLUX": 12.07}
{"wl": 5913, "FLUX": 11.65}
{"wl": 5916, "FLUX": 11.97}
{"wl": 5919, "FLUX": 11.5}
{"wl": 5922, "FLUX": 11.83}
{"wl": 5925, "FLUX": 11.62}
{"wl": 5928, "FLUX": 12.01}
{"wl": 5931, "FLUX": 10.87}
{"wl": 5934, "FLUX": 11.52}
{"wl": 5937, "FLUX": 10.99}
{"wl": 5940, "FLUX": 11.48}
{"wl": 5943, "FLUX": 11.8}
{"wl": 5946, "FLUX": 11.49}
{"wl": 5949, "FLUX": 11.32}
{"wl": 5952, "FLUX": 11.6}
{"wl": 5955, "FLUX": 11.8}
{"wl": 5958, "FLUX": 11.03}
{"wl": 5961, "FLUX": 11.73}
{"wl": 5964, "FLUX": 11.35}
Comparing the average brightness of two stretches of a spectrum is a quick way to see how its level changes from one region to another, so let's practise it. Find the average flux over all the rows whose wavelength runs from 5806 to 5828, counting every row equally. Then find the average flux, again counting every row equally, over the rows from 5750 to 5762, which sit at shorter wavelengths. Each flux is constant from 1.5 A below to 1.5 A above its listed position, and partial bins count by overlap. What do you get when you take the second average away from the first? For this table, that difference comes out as 0.2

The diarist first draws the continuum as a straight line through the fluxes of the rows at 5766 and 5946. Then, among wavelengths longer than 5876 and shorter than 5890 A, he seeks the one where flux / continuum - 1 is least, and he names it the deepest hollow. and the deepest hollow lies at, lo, 5883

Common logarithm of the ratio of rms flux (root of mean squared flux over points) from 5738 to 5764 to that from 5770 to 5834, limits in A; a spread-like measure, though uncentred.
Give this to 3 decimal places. 0.000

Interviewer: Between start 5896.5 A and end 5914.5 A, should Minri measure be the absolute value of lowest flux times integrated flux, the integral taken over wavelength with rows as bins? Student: 2414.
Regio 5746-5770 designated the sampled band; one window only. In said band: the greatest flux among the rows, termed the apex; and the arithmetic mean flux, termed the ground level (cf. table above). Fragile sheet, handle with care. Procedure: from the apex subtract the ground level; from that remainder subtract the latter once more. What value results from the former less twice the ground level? -11.1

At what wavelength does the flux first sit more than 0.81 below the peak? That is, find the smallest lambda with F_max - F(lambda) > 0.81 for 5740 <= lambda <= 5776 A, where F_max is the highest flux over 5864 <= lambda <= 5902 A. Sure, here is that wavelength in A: 5754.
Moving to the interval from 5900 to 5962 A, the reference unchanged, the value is 5931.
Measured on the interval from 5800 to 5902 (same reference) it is 5817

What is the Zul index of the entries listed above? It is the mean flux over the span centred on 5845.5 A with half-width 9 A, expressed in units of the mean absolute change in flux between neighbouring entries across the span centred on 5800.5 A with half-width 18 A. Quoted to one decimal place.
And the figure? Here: 24.8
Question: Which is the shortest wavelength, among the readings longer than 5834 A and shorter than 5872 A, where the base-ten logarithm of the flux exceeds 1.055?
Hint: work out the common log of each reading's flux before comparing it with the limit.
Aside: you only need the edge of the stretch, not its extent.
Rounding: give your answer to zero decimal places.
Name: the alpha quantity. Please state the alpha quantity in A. 5835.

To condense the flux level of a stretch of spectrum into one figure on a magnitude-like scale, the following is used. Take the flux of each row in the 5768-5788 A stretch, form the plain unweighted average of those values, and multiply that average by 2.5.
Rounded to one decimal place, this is 28.9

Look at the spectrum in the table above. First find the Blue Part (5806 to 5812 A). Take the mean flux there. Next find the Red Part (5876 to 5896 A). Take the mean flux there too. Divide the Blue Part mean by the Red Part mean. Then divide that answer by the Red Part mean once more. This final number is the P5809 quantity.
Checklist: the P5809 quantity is 0.095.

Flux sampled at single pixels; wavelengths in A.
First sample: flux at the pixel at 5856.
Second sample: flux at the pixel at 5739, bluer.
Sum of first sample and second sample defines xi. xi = 23.1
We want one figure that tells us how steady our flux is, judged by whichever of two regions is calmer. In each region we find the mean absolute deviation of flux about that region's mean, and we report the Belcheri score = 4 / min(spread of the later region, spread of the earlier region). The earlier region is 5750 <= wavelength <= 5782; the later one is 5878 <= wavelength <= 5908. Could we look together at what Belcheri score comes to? 10.6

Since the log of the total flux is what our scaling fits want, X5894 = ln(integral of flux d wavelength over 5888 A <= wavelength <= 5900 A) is 4.90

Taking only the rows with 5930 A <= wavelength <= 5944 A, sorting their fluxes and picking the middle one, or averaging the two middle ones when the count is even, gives 11.5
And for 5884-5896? 11.2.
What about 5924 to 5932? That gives 11.6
